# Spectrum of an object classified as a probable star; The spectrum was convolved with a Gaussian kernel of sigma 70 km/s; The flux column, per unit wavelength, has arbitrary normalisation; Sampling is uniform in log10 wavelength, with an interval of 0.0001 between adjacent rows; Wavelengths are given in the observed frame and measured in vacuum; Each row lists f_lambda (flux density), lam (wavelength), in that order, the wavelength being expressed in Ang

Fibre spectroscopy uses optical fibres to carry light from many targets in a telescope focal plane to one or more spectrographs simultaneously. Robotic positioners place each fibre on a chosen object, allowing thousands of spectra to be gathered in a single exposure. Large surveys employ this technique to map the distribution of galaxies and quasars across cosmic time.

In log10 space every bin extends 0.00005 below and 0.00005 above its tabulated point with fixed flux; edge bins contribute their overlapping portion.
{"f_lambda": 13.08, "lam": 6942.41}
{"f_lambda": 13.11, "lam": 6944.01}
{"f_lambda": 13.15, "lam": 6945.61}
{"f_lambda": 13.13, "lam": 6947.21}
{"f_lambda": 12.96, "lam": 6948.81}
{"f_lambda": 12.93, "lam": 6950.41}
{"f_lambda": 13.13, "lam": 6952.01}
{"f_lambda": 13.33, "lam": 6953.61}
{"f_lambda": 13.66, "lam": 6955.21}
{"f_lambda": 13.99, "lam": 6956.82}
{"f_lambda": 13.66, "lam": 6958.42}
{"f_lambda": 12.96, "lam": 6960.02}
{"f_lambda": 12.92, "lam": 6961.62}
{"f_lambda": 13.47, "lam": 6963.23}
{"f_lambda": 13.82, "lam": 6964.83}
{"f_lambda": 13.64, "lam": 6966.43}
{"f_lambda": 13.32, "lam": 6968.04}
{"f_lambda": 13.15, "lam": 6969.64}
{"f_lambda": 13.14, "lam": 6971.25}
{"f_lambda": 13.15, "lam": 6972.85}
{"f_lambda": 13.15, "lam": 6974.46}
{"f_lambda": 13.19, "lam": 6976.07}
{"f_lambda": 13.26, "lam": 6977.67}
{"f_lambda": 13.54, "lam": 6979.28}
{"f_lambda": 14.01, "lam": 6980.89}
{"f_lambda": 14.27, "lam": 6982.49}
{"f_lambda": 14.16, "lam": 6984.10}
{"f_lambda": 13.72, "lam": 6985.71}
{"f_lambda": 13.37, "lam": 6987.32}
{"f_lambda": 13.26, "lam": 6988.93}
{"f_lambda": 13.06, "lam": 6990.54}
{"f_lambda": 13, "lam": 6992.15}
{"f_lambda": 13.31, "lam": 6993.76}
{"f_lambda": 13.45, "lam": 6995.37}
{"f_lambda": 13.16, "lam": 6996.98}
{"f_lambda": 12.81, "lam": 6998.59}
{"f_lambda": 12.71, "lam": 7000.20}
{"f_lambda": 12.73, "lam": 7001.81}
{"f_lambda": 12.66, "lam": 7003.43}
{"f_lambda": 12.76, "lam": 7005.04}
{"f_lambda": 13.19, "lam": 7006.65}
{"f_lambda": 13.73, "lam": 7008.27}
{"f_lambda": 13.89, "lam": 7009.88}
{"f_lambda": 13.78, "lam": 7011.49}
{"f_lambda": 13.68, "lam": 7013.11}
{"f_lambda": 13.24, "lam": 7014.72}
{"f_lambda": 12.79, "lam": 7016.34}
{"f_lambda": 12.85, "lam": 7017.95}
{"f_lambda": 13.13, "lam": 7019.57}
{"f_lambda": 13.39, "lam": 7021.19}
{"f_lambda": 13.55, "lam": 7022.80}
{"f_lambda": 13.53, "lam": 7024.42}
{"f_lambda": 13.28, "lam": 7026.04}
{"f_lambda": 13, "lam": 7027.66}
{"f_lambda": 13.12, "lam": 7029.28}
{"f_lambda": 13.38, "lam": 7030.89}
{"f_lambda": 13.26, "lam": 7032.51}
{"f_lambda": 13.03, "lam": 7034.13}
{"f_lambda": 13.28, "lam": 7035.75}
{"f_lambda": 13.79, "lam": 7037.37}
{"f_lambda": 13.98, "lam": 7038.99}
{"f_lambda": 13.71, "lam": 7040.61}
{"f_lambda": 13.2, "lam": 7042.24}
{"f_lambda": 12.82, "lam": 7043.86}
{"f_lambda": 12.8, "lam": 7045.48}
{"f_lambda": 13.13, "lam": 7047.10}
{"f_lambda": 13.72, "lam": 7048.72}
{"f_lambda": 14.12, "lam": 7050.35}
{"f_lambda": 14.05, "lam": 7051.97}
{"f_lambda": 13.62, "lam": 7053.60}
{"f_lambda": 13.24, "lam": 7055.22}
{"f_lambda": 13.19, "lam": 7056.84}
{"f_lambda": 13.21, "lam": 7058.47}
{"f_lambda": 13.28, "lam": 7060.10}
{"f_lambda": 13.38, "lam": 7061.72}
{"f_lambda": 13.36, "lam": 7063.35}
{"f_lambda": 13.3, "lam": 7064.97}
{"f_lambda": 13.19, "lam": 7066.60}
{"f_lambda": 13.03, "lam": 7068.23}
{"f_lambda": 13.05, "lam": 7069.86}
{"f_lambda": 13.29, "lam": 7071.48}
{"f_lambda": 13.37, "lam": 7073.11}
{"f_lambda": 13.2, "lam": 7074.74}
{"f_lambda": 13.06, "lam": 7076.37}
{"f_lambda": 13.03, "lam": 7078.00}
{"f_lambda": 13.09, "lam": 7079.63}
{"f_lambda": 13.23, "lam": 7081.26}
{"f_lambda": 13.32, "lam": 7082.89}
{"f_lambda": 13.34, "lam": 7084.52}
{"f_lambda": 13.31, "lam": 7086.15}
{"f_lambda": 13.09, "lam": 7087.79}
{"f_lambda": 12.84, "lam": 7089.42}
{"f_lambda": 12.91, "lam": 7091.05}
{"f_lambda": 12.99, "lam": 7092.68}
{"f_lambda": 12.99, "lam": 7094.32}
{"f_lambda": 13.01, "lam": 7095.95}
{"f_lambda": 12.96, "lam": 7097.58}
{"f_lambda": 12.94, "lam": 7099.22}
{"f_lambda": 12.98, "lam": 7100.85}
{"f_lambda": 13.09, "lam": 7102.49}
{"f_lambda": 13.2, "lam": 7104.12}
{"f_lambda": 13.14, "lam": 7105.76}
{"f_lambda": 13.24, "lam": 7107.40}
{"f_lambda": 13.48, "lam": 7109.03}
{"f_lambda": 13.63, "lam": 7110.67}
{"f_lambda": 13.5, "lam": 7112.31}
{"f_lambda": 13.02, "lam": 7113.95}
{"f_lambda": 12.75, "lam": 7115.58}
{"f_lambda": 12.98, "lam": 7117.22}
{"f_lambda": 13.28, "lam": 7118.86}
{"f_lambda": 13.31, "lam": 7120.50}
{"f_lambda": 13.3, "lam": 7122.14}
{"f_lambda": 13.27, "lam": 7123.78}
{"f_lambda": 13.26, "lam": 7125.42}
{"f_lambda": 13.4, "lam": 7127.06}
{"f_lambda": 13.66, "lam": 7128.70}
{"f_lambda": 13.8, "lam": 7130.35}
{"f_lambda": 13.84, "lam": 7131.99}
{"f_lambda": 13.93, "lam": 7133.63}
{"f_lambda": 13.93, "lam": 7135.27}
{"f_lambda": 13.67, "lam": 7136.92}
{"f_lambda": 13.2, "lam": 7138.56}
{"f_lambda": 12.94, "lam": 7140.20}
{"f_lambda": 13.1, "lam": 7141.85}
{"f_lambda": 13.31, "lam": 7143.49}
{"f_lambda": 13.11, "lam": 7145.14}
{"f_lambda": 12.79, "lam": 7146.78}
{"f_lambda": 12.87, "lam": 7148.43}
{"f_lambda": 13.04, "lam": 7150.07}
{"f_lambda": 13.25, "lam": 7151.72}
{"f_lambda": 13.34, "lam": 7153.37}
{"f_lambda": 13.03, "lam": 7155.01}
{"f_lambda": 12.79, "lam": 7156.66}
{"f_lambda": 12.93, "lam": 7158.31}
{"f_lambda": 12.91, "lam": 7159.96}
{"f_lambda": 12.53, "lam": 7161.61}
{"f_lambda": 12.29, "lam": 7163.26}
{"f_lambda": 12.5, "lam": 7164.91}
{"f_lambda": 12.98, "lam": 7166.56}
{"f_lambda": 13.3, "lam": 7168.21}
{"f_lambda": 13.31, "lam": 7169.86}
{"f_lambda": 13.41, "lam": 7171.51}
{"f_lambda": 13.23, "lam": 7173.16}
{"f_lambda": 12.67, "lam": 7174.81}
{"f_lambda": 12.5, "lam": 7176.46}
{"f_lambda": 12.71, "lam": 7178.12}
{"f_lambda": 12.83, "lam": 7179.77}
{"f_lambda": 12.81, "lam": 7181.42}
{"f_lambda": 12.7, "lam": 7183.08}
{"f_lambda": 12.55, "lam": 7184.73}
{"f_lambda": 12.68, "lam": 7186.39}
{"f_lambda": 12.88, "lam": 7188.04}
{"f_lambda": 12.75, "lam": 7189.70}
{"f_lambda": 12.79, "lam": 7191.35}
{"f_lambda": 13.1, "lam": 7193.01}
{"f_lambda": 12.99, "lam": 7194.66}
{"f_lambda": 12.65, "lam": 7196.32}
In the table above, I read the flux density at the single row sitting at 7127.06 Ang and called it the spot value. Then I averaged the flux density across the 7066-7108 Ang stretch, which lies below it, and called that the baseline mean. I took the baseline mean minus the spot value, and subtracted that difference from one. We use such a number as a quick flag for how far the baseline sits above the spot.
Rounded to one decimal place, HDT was 1.3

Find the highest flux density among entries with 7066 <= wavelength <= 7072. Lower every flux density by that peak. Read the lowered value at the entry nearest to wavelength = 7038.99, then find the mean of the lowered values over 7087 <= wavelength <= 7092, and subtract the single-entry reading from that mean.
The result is -1.03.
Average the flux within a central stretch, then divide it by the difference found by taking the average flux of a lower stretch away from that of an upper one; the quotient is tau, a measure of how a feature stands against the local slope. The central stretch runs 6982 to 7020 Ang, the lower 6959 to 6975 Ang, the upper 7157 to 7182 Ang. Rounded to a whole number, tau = -32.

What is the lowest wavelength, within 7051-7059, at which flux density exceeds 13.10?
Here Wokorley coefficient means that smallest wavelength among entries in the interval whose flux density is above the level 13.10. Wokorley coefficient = 7051.97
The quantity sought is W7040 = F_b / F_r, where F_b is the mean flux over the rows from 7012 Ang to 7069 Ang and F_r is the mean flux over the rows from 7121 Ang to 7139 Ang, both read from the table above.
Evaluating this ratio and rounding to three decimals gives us 0.983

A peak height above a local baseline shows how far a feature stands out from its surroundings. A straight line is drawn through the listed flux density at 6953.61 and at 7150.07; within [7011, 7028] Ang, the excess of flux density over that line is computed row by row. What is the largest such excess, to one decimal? 0.5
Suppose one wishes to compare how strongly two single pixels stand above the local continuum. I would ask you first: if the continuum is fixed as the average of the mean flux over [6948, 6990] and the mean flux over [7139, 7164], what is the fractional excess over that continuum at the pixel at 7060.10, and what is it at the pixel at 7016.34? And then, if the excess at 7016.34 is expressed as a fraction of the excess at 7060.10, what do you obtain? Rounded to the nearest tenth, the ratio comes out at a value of -4.4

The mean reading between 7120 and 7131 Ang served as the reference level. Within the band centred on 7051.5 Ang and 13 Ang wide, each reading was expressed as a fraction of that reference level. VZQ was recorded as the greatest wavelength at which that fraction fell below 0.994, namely 7056.84 Ang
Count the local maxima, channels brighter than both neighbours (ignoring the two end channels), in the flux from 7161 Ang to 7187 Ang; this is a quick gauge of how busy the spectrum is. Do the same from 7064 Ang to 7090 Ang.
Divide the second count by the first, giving 1.0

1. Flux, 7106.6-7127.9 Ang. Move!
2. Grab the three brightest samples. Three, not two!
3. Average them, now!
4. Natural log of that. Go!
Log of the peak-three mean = 2.61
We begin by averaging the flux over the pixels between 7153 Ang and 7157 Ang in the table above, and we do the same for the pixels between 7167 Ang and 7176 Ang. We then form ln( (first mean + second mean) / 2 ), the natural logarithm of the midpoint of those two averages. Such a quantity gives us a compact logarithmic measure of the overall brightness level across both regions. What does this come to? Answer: 2.574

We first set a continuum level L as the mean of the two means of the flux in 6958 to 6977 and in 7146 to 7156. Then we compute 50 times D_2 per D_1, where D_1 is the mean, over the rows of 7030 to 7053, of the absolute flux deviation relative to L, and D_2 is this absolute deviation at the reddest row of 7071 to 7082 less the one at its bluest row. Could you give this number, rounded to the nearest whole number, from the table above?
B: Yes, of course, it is -7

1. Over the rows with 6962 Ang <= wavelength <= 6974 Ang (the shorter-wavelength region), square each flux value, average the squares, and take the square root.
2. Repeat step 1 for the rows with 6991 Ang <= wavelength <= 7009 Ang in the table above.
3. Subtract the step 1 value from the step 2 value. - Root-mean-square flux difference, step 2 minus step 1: -0.34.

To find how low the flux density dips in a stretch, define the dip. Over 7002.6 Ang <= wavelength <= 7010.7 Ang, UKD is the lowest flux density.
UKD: 12.66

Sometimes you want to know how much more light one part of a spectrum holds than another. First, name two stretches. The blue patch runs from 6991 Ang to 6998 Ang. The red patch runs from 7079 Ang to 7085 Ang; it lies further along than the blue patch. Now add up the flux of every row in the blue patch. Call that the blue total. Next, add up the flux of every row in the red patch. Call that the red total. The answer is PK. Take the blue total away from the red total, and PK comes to 0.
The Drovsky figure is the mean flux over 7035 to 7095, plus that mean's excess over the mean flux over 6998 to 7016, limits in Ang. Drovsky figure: 13.4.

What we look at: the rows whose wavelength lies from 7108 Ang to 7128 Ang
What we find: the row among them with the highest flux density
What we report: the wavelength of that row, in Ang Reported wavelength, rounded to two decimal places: 7110.67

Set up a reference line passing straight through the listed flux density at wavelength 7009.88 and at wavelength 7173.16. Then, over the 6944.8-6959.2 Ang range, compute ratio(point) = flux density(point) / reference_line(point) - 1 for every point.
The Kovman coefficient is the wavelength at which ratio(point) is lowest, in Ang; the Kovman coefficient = 6950.41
